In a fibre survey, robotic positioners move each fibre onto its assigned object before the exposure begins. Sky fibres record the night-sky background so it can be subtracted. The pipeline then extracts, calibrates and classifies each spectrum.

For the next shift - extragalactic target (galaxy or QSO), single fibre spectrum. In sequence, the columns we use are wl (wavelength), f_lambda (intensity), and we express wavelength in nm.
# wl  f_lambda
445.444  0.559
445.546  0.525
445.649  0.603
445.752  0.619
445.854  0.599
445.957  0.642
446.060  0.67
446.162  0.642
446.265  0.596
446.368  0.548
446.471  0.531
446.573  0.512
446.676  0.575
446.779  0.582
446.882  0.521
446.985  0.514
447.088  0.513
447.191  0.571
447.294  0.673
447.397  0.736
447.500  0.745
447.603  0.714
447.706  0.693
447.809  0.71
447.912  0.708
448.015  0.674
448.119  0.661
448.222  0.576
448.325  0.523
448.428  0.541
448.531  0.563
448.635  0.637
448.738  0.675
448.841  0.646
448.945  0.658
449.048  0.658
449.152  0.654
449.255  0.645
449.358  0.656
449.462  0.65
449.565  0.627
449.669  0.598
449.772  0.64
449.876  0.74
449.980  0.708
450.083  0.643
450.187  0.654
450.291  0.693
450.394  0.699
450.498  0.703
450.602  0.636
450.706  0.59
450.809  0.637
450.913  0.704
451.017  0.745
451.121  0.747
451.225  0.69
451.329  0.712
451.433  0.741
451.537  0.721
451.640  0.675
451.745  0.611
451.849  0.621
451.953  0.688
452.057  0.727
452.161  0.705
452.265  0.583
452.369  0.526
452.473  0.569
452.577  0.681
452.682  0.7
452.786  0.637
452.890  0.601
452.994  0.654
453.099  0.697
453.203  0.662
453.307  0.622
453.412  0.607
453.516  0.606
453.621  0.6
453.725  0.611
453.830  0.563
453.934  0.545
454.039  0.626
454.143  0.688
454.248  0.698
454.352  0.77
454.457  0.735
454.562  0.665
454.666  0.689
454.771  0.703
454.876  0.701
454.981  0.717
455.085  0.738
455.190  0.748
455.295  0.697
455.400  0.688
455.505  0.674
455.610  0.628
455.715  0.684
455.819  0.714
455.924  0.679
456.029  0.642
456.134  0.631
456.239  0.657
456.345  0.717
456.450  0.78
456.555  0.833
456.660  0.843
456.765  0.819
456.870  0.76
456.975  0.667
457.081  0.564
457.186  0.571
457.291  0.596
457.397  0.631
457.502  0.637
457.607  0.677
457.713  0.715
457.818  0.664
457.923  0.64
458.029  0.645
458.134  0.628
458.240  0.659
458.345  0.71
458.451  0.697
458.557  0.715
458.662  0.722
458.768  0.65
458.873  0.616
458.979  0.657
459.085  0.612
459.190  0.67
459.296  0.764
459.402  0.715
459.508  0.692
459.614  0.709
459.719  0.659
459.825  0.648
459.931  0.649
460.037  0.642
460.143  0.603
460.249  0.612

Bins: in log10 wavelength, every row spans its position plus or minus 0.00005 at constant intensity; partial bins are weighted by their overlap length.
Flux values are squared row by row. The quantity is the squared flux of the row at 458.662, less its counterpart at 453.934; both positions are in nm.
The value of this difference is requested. 0.22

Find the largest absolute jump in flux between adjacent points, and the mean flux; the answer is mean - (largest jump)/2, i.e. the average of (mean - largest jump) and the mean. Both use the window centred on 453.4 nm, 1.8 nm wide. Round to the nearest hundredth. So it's 0.59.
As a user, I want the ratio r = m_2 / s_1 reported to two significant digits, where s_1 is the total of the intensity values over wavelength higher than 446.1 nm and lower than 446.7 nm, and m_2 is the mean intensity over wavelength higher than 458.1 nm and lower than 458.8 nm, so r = 0.20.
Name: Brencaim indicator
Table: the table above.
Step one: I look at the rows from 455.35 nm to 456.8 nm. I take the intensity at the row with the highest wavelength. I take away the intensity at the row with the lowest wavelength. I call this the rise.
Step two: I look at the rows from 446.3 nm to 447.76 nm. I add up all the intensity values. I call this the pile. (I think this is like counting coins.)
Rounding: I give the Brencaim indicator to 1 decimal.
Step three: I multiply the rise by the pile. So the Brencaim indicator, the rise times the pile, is 1.1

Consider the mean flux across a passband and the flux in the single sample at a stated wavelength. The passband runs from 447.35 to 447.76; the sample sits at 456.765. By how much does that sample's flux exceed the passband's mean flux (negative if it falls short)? 0.097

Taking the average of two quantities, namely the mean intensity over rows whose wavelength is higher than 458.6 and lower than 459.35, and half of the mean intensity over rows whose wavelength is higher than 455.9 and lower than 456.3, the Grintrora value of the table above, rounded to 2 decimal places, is 0.50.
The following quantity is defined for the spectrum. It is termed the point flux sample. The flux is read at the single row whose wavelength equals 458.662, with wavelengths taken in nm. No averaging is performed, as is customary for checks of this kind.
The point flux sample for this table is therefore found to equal 0.722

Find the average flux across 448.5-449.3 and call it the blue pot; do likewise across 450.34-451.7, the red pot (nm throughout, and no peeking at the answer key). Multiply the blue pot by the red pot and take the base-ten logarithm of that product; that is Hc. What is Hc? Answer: -0.35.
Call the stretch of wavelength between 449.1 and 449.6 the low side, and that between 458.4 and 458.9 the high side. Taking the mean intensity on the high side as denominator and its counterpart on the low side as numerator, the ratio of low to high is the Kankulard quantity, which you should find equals 0.95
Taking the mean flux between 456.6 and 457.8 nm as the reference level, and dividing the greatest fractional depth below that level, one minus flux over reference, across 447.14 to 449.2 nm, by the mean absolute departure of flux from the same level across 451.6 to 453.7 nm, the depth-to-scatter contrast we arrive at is 4.3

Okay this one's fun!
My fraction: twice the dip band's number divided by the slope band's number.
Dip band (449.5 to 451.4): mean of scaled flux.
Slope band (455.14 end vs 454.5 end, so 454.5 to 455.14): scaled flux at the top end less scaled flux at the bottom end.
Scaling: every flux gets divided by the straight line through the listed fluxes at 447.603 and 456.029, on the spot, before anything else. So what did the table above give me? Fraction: 16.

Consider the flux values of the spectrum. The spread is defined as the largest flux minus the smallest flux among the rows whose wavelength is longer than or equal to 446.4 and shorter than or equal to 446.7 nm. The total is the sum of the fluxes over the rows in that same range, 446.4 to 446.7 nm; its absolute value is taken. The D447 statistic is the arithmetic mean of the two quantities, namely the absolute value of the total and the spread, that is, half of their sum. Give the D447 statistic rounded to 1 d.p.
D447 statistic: 0.8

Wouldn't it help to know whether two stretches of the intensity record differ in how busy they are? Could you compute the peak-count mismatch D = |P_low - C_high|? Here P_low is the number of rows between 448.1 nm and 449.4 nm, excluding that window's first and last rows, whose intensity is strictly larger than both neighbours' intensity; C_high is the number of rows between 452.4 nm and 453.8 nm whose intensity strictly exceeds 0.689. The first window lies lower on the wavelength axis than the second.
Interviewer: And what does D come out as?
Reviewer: 1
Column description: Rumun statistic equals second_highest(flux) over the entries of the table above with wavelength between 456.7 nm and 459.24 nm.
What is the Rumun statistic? 0.76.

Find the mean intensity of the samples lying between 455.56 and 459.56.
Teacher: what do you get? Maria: 0.682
